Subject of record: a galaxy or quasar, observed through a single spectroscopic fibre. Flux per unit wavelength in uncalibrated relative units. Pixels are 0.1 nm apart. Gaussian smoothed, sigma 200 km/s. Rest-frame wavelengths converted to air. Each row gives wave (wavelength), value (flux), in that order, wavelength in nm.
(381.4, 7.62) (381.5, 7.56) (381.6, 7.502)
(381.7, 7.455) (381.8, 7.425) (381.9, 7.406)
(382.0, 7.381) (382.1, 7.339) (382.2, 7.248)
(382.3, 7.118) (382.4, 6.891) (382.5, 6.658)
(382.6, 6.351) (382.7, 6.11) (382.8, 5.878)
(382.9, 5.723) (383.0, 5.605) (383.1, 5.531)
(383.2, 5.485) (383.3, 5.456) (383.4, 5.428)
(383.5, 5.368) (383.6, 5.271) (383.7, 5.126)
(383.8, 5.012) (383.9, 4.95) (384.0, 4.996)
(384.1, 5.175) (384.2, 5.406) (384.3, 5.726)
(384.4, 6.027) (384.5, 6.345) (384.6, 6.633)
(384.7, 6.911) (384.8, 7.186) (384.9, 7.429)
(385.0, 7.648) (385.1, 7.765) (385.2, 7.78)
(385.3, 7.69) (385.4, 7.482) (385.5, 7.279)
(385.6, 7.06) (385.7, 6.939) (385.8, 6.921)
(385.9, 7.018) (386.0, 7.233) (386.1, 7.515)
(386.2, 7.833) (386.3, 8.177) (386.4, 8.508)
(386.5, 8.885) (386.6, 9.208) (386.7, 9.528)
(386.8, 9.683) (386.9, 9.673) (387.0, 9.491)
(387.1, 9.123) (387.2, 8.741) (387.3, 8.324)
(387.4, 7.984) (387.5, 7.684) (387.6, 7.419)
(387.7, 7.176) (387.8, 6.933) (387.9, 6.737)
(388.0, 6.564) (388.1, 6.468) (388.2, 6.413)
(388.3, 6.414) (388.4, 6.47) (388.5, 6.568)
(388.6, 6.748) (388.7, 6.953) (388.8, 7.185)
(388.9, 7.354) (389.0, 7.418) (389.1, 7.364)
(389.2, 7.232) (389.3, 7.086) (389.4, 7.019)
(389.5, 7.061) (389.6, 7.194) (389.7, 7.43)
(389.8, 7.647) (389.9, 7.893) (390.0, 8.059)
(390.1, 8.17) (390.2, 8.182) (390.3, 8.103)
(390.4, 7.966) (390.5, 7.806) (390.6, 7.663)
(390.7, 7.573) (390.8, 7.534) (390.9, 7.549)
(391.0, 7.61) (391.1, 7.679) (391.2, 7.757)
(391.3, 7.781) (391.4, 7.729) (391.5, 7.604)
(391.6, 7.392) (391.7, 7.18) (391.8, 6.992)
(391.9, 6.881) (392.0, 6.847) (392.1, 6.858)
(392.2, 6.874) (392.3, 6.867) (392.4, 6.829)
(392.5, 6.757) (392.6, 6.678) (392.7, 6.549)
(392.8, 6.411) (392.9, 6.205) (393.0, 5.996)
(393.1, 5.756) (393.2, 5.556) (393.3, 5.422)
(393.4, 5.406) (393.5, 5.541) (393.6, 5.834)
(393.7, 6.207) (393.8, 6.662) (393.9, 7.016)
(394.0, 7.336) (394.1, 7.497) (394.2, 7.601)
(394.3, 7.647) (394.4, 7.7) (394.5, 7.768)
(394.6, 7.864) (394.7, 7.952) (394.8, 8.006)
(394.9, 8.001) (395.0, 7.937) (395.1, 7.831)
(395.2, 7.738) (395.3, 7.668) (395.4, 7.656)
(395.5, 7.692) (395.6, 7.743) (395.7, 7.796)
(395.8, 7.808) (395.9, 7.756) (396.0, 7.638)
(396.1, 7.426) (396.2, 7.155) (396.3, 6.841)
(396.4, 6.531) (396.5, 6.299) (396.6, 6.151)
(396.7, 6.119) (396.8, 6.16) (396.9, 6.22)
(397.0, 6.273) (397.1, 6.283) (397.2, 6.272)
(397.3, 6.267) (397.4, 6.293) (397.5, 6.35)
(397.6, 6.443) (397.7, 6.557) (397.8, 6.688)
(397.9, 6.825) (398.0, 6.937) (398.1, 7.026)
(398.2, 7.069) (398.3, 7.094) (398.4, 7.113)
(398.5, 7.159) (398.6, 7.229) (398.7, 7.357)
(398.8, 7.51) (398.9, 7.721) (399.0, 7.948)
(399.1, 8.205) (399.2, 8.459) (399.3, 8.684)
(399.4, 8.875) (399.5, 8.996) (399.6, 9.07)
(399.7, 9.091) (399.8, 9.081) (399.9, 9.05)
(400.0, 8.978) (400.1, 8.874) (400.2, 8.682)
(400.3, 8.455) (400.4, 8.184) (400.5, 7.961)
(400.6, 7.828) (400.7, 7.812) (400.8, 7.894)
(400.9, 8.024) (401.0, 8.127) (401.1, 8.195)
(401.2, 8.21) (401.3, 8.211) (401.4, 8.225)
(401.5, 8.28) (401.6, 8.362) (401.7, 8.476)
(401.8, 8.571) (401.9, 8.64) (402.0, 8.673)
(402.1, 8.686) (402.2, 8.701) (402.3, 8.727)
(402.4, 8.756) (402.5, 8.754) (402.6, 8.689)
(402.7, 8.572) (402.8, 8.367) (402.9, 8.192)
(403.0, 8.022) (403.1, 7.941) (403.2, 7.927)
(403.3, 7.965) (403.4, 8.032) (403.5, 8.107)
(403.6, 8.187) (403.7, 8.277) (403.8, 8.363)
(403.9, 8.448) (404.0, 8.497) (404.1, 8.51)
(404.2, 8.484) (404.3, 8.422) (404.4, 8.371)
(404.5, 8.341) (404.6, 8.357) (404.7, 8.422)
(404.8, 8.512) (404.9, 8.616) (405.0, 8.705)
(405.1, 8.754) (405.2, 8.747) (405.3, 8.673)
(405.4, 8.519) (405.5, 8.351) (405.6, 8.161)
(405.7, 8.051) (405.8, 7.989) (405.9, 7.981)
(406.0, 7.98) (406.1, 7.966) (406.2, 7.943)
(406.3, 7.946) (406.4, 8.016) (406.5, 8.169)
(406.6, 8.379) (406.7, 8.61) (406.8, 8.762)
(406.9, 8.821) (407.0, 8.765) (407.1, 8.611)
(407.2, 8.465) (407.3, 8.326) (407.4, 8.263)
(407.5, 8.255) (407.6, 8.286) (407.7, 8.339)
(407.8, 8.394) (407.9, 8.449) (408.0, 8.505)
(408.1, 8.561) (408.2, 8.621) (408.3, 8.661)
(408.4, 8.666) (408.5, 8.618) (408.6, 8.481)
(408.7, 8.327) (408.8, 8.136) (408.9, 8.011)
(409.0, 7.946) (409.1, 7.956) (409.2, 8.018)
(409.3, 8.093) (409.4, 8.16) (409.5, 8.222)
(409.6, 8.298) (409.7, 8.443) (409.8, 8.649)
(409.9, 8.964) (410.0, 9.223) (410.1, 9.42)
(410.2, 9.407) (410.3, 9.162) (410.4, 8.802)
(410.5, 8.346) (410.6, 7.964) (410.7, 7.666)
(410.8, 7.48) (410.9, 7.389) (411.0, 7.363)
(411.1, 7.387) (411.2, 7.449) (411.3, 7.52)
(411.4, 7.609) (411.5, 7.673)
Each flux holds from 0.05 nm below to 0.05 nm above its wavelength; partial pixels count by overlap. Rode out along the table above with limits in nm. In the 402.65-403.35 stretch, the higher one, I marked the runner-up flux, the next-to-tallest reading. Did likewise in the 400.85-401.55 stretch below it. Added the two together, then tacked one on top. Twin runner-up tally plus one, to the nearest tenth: 17.6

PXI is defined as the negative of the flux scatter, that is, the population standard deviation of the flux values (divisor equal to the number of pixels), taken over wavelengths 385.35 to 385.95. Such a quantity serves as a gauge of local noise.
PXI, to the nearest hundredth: -0.20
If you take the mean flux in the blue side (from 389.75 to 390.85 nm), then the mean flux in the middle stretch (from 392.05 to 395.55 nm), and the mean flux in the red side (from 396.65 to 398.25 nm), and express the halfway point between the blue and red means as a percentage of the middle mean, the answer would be 103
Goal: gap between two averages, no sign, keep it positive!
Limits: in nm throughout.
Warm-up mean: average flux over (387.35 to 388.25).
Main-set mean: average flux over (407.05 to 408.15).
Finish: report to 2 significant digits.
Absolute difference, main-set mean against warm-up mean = 1.4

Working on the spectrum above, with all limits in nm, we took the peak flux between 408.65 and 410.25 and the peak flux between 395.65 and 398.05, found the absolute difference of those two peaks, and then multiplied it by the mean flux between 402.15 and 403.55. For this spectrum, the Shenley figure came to 13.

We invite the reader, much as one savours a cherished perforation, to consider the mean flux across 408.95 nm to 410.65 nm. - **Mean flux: 8.5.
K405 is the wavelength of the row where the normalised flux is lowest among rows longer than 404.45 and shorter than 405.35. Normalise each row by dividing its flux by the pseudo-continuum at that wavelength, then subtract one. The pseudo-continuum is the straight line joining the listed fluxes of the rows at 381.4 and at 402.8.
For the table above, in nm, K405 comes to 404.5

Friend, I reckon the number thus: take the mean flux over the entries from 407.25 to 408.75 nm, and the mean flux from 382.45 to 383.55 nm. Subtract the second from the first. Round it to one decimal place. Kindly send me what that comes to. 2.7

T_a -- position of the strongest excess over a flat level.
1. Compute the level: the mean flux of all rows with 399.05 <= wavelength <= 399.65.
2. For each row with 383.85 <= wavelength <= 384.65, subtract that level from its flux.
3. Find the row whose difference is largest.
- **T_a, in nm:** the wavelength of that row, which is 384.6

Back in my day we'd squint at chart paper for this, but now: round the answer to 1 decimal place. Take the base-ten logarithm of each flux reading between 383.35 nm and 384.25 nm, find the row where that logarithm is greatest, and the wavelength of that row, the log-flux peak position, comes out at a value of 383.4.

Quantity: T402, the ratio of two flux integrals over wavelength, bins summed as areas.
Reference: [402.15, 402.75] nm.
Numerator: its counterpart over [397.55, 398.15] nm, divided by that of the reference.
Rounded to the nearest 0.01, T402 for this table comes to 0.78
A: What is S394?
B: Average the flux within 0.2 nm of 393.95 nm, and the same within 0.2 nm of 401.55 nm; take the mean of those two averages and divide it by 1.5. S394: 5.15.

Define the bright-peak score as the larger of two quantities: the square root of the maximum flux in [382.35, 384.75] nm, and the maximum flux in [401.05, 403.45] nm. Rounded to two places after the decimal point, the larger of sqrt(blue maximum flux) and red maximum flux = 8.76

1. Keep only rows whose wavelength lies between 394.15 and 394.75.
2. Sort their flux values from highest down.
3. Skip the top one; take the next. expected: 7.864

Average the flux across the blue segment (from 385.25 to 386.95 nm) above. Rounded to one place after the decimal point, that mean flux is 8.0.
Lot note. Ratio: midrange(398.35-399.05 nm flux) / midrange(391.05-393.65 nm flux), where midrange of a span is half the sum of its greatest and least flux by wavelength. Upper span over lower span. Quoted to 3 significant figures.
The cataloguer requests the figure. 1.14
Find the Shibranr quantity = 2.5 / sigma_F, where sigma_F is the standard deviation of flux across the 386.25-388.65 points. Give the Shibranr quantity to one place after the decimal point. 2.1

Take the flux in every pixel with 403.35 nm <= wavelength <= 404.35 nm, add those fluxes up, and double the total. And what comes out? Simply 167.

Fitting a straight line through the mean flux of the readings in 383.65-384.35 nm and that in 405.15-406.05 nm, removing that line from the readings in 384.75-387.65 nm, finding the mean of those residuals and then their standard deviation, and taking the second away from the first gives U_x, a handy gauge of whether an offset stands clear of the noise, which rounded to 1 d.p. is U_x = 1.7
